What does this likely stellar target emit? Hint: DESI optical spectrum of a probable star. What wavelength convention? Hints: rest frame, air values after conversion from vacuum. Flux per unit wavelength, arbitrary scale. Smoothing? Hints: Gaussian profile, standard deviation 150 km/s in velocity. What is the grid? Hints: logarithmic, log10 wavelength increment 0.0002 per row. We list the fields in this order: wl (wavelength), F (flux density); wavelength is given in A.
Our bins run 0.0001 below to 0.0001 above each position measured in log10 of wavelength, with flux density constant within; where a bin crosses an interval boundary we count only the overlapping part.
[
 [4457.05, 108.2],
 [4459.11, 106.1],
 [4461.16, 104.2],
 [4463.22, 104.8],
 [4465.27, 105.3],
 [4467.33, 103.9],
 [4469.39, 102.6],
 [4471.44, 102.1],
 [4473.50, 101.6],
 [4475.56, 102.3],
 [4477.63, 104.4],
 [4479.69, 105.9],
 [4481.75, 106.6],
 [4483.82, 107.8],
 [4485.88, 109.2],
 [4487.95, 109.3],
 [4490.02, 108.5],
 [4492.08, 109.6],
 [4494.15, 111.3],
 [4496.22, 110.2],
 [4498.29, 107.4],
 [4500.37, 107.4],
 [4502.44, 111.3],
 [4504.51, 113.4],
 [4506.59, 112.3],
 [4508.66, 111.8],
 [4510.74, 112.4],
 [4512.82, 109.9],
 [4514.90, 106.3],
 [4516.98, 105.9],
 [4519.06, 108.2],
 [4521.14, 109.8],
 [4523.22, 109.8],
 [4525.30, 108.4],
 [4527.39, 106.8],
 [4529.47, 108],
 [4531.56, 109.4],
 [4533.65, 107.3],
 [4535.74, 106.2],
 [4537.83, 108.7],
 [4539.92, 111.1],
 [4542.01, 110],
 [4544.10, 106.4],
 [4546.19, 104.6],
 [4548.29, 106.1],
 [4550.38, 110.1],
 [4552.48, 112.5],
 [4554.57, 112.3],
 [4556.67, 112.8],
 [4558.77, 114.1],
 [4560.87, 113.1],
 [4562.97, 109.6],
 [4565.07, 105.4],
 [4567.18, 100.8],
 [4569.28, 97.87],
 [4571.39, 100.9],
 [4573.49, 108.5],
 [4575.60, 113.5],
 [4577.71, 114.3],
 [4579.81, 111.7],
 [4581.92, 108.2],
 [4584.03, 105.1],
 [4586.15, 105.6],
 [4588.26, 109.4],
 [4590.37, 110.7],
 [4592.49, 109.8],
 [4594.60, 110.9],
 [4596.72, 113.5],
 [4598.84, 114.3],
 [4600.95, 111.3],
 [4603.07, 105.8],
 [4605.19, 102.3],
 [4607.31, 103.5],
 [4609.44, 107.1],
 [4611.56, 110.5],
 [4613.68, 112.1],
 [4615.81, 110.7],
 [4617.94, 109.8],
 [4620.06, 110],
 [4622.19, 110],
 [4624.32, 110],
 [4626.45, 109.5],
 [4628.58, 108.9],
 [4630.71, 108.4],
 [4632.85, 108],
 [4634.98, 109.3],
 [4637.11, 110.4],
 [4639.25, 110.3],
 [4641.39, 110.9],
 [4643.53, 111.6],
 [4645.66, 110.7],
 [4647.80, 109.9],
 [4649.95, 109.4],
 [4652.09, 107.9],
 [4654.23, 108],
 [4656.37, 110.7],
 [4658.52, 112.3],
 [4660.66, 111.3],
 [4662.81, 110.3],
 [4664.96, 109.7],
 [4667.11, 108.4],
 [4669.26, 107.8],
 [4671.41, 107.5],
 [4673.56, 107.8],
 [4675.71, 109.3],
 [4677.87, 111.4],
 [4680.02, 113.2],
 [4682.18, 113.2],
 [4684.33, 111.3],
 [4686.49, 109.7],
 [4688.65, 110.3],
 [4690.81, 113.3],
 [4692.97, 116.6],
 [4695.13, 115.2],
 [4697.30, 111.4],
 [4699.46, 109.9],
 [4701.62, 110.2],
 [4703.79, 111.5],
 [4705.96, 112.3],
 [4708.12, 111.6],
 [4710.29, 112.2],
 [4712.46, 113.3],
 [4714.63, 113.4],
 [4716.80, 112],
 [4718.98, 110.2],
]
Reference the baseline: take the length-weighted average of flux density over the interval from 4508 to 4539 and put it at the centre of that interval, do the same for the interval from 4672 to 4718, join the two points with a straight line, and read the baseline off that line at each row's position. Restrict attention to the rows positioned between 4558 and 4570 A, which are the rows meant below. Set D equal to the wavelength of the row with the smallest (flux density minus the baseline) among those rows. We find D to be 4569.28 A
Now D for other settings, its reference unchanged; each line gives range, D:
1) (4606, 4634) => 4607.31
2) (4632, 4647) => 4632.85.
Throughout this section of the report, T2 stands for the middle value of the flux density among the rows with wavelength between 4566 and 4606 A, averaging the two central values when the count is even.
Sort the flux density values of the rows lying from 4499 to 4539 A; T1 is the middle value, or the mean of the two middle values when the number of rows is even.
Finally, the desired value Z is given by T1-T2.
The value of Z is -0.7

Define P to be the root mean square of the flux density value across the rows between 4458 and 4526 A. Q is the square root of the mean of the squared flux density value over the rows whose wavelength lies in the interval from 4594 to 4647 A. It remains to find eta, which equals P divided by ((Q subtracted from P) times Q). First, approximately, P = 108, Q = 110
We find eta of -0.5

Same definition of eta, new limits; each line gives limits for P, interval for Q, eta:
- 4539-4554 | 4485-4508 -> -0.8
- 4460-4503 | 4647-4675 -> -0.3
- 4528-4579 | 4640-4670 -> -0.7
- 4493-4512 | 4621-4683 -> 1.0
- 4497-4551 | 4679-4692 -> -0.3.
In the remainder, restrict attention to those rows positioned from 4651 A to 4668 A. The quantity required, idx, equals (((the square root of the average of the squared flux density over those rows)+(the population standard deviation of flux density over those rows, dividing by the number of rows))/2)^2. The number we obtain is 3100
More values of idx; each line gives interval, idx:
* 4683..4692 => 3165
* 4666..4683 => 3143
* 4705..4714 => 3190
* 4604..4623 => 3120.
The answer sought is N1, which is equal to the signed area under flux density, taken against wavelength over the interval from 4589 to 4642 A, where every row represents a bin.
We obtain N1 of 5804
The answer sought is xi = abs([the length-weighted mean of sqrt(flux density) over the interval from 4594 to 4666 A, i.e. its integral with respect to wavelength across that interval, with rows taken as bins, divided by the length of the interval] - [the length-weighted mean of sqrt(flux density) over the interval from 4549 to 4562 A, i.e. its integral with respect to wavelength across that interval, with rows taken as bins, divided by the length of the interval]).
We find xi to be 0.130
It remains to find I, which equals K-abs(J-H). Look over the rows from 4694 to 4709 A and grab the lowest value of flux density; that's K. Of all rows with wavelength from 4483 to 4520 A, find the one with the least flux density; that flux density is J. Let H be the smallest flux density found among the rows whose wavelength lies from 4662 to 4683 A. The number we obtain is 108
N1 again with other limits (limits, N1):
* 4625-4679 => 5918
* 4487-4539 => 5677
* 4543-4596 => 5756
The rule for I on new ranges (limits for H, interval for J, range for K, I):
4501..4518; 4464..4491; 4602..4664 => 98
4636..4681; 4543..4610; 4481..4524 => 96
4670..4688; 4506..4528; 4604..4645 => 101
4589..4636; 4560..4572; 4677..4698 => 105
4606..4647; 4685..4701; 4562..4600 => 92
